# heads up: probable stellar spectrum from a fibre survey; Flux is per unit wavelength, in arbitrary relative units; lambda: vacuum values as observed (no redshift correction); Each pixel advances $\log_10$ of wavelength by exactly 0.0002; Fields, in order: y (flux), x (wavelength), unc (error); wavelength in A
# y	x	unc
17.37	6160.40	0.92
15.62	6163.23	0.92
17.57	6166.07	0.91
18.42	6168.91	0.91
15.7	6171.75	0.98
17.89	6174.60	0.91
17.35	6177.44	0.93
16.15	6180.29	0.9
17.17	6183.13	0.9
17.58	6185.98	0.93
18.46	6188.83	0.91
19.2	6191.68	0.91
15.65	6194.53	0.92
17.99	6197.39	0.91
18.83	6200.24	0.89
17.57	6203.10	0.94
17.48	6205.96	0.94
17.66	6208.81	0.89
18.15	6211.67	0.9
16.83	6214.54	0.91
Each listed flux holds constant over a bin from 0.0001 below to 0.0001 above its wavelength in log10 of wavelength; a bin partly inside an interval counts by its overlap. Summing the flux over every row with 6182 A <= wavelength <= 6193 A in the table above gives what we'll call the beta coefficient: 72.4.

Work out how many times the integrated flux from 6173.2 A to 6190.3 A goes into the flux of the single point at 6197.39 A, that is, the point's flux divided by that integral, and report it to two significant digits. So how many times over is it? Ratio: 0.060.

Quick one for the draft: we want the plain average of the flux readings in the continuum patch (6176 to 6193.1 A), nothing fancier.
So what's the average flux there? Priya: 17.7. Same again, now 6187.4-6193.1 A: 18.8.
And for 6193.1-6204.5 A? 17.5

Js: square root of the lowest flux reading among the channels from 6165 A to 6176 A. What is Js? 3.962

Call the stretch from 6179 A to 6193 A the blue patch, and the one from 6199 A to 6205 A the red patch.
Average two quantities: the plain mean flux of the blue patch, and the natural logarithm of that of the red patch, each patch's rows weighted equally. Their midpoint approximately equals 10.3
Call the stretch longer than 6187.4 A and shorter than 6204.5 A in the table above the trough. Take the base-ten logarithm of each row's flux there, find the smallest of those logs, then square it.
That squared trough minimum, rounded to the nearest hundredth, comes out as 1.43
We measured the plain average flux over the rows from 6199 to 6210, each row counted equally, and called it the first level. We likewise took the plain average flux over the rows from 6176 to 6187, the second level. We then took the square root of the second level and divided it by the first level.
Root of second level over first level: 0.231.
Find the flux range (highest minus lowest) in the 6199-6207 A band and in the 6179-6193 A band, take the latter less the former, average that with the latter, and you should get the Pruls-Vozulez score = 2.4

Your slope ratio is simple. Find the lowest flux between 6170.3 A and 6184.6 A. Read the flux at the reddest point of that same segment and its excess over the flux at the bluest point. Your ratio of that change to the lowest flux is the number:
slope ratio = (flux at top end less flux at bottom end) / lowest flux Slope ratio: 0.09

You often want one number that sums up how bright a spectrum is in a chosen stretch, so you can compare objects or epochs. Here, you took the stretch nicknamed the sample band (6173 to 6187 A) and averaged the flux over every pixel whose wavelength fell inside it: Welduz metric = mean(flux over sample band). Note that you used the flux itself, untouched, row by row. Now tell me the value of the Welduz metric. 17.2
